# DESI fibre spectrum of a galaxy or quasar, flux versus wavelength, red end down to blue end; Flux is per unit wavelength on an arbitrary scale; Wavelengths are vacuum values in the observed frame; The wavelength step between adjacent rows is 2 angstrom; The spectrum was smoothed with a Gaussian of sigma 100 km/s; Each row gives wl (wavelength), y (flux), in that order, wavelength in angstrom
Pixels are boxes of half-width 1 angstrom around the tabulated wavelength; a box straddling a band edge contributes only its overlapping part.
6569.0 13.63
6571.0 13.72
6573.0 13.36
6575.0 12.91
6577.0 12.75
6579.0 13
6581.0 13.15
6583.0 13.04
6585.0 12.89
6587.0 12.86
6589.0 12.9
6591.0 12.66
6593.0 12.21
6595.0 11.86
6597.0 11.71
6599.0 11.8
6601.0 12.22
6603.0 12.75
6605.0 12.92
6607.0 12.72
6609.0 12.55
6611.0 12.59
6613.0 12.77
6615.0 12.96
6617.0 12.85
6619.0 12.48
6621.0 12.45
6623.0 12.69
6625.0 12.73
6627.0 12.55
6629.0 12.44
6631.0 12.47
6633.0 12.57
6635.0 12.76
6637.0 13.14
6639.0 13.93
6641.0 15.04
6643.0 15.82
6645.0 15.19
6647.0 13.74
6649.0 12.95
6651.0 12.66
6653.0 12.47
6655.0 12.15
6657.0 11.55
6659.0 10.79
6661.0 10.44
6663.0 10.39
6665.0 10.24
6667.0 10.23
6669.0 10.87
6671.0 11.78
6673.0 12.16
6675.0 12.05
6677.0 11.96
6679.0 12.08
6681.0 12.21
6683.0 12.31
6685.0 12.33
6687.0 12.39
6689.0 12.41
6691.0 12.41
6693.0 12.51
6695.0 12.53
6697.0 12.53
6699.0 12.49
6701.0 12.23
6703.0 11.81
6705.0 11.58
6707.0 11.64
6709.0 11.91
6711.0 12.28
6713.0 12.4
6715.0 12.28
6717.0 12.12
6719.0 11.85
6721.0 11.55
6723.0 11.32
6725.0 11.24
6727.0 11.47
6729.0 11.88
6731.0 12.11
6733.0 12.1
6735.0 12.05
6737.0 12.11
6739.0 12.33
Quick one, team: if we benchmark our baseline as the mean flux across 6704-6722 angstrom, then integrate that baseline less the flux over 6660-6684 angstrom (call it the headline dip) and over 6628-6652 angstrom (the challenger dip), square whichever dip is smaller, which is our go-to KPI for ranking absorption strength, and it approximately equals 1479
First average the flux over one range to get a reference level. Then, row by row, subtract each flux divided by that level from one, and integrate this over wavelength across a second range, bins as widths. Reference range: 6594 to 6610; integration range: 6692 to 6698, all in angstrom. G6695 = -0.10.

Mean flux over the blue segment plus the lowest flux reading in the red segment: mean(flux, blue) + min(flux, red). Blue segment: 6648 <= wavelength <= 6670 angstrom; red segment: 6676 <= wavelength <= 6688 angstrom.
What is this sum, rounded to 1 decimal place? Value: 23.3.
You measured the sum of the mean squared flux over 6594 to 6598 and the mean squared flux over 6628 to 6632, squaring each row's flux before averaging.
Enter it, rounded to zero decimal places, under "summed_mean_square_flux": 294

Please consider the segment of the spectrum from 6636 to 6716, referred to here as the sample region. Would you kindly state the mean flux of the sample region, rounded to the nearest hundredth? 12.30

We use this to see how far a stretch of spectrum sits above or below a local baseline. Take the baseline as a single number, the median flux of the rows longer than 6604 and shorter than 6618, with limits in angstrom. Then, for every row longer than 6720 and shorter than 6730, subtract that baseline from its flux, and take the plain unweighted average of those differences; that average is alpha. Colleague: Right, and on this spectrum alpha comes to -1.3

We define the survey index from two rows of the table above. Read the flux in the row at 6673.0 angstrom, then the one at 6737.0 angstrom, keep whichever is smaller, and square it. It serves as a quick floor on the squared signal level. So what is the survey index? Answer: 147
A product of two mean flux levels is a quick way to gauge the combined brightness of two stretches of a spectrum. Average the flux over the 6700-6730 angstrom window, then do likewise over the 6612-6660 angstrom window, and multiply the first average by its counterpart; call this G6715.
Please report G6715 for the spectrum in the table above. 153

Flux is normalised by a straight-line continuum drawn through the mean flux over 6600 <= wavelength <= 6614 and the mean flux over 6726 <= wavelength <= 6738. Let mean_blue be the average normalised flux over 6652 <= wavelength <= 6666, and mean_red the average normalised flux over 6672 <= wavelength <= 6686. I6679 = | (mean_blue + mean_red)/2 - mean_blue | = 0.045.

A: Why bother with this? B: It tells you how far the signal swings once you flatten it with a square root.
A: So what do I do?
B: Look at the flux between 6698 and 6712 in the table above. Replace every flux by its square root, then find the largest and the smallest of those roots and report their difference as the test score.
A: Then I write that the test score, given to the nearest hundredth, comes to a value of 0.13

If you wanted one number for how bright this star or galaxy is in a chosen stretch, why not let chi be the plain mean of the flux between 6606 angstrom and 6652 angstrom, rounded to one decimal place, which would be 13.1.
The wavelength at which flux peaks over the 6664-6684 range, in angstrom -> 6683.0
